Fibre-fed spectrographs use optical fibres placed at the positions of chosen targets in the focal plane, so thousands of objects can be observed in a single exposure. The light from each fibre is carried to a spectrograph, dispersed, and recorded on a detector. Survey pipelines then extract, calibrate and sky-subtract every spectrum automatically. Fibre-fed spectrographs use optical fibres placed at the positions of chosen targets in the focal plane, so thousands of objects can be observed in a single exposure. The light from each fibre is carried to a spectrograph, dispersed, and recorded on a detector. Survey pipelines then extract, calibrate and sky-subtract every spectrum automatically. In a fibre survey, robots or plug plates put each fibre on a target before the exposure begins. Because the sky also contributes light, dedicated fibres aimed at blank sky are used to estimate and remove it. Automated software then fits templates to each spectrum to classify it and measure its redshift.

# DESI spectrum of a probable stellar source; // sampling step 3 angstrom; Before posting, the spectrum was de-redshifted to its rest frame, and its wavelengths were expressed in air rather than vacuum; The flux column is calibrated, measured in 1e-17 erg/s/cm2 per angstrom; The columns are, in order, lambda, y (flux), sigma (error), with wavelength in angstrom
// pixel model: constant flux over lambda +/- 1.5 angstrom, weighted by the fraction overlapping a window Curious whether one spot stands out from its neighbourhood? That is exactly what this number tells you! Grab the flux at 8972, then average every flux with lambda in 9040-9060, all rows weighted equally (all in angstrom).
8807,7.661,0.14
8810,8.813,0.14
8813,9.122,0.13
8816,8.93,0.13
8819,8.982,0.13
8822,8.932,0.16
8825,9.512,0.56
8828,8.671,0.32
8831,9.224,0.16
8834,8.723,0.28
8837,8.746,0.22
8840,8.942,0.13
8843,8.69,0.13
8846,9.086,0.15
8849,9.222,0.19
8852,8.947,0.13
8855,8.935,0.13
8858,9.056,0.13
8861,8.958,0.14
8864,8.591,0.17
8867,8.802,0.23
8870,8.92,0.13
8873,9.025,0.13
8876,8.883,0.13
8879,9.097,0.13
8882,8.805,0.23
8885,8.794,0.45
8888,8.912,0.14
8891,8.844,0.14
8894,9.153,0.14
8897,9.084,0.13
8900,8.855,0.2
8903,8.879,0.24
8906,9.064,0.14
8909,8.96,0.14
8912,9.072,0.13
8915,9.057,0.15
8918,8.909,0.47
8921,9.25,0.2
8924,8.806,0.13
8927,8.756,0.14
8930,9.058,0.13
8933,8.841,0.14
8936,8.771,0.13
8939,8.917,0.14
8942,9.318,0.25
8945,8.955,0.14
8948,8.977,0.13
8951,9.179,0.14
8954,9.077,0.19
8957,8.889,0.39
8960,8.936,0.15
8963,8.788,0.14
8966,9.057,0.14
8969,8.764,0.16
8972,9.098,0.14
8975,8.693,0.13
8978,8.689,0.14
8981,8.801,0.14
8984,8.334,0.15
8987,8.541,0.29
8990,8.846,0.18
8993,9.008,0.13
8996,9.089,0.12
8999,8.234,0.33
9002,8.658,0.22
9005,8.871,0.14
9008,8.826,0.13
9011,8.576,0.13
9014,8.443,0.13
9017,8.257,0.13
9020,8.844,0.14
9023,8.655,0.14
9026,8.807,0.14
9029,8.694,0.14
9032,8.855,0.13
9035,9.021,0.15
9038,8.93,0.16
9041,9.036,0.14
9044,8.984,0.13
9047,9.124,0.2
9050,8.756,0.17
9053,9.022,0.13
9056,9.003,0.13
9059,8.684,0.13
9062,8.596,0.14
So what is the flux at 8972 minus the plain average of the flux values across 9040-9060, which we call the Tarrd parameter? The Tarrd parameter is 0.15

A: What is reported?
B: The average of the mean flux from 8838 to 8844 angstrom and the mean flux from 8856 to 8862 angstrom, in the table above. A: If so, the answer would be 8.91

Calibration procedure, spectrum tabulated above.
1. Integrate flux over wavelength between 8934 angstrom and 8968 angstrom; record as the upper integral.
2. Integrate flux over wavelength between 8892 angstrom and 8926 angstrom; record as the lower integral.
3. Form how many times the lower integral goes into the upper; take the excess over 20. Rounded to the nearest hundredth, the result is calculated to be -19.00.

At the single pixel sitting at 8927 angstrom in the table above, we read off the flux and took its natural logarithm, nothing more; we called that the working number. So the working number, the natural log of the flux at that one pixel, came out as 2.170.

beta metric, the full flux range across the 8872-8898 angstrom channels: 0.36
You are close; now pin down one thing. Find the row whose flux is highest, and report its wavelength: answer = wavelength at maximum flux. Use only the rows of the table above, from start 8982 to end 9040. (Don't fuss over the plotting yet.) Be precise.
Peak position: 8996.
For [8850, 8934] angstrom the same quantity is 8921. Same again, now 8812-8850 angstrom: 8825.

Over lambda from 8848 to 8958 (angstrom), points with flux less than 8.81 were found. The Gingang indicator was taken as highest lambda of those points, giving 8936 angstrom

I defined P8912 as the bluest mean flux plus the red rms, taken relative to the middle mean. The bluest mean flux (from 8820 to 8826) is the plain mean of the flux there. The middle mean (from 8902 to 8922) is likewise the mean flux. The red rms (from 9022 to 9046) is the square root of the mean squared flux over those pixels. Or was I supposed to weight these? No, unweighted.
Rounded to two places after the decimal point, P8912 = 2.00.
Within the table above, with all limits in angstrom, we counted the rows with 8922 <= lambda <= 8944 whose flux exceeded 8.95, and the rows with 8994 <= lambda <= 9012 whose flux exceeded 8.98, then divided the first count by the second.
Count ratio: 2.0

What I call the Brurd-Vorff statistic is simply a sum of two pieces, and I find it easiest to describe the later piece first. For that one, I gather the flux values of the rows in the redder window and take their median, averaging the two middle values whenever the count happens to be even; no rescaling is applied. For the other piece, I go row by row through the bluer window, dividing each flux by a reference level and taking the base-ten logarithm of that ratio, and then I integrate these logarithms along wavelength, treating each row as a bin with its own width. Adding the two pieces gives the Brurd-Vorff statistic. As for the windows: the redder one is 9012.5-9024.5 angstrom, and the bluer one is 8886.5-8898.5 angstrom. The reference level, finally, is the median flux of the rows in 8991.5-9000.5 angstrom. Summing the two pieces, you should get 8.54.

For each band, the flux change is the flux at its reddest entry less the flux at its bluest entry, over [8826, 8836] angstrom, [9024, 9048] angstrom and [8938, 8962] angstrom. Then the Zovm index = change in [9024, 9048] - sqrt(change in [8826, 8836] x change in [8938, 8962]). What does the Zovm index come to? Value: 0.29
